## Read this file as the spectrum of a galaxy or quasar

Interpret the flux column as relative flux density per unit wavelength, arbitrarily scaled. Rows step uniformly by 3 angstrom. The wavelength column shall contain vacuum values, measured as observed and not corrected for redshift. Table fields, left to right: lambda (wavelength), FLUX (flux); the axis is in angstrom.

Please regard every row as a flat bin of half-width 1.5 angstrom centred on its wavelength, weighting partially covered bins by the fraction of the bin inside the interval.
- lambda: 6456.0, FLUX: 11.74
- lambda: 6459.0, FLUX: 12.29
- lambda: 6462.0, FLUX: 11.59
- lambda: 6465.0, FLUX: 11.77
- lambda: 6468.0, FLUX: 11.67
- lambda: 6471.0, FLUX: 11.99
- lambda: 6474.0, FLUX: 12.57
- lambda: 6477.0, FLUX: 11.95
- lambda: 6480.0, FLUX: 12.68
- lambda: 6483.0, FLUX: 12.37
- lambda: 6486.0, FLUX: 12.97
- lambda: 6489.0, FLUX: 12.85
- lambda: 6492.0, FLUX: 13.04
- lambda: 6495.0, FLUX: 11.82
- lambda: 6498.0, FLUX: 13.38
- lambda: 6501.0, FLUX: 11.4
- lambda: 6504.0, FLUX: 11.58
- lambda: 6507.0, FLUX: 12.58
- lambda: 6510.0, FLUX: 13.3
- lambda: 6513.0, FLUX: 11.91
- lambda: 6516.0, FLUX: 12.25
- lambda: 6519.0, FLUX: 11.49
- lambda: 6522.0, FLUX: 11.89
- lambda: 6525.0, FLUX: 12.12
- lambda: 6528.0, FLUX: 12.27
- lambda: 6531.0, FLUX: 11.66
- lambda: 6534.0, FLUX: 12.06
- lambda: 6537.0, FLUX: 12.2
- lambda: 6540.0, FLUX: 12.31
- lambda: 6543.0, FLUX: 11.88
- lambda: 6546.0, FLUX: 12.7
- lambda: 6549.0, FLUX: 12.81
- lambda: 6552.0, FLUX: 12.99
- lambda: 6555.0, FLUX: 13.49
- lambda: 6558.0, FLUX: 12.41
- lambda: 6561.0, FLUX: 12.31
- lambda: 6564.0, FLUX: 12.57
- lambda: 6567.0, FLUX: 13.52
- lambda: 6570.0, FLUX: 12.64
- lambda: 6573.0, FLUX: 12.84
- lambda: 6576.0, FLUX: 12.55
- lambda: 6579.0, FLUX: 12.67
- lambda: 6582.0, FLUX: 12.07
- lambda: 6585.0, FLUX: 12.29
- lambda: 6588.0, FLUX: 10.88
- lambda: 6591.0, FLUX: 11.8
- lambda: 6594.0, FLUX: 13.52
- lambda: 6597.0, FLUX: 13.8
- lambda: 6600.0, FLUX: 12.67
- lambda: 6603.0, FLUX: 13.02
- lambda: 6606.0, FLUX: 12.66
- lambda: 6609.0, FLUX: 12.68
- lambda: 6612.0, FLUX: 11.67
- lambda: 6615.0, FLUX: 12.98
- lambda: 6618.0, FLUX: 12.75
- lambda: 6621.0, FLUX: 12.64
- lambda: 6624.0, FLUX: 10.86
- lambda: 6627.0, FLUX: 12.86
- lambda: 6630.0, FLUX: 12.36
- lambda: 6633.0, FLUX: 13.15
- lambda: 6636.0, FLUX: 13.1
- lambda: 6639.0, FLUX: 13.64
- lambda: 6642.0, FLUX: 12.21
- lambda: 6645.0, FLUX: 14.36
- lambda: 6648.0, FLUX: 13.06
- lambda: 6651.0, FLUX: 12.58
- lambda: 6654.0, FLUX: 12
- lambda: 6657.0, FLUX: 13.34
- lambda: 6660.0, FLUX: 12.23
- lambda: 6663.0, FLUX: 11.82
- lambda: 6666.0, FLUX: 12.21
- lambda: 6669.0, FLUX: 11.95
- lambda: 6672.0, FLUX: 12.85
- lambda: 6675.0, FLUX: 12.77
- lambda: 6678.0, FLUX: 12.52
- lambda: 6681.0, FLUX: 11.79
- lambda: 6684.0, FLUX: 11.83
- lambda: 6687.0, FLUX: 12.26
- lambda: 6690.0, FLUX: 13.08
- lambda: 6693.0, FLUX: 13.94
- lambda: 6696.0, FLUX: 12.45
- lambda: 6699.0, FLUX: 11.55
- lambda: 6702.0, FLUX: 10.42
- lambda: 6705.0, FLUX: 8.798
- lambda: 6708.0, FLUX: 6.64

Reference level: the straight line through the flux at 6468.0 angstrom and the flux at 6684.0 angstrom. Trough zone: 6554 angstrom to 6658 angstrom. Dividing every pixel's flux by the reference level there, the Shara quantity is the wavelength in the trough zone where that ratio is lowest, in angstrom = 6624.0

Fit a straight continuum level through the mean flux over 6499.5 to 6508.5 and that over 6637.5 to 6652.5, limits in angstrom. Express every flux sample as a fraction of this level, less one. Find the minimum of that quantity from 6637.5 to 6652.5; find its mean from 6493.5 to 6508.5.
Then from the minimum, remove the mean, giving -0.10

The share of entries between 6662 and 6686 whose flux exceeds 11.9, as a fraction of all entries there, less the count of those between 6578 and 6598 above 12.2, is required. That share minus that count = -3.4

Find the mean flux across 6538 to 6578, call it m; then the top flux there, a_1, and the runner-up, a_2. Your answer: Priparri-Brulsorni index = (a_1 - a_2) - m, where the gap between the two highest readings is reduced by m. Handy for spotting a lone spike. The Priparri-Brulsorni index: -12.7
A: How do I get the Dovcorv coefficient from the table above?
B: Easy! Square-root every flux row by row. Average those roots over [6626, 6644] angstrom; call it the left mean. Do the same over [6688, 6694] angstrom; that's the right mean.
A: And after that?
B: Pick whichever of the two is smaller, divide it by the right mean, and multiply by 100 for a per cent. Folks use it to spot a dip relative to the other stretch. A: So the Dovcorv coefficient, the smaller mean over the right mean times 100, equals 98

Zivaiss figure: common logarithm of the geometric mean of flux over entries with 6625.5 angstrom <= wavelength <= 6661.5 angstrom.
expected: 1.11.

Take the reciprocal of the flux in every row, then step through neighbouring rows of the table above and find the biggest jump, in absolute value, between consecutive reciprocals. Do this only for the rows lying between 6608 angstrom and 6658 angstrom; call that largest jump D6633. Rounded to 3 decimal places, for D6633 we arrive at 0.014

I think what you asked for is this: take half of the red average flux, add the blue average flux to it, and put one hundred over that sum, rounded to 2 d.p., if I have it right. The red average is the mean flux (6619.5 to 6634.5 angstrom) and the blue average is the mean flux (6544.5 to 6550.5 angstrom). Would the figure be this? 5.28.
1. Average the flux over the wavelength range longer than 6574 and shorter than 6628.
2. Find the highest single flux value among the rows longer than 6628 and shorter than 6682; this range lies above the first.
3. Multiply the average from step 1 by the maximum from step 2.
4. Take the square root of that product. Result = 13.4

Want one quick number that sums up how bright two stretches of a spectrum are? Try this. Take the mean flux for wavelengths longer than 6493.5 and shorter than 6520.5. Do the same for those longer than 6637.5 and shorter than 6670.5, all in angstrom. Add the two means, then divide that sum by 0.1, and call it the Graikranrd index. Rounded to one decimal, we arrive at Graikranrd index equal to 248.6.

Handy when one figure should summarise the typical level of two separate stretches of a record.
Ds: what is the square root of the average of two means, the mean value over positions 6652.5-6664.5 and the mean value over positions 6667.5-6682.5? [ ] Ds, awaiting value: 3.52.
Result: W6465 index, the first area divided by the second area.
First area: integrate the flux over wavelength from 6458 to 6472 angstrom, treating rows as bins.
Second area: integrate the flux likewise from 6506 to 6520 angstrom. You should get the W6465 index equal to 0.96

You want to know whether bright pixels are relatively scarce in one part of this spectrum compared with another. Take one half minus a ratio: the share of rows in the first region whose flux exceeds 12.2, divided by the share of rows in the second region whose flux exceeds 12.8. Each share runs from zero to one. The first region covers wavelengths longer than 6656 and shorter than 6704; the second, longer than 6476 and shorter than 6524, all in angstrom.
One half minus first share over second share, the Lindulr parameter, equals -1.50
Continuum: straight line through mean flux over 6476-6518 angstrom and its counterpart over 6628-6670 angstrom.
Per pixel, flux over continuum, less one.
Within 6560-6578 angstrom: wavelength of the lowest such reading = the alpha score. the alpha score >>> 6561.0 angstrom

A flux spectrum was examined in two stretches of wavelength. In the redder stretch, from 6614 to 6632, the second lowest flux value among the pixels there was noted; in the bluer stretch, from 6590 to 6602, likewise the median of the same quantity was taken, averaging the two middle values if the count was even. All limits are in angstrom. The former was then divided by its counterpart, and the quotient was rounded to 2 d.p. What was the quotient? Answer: 0.94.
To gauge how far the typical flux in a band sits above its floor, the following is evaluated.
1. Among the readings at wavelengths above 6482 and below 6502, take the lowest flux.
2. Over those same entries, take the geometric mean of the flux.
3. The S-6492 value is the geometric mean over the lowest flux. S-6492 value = 1.10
